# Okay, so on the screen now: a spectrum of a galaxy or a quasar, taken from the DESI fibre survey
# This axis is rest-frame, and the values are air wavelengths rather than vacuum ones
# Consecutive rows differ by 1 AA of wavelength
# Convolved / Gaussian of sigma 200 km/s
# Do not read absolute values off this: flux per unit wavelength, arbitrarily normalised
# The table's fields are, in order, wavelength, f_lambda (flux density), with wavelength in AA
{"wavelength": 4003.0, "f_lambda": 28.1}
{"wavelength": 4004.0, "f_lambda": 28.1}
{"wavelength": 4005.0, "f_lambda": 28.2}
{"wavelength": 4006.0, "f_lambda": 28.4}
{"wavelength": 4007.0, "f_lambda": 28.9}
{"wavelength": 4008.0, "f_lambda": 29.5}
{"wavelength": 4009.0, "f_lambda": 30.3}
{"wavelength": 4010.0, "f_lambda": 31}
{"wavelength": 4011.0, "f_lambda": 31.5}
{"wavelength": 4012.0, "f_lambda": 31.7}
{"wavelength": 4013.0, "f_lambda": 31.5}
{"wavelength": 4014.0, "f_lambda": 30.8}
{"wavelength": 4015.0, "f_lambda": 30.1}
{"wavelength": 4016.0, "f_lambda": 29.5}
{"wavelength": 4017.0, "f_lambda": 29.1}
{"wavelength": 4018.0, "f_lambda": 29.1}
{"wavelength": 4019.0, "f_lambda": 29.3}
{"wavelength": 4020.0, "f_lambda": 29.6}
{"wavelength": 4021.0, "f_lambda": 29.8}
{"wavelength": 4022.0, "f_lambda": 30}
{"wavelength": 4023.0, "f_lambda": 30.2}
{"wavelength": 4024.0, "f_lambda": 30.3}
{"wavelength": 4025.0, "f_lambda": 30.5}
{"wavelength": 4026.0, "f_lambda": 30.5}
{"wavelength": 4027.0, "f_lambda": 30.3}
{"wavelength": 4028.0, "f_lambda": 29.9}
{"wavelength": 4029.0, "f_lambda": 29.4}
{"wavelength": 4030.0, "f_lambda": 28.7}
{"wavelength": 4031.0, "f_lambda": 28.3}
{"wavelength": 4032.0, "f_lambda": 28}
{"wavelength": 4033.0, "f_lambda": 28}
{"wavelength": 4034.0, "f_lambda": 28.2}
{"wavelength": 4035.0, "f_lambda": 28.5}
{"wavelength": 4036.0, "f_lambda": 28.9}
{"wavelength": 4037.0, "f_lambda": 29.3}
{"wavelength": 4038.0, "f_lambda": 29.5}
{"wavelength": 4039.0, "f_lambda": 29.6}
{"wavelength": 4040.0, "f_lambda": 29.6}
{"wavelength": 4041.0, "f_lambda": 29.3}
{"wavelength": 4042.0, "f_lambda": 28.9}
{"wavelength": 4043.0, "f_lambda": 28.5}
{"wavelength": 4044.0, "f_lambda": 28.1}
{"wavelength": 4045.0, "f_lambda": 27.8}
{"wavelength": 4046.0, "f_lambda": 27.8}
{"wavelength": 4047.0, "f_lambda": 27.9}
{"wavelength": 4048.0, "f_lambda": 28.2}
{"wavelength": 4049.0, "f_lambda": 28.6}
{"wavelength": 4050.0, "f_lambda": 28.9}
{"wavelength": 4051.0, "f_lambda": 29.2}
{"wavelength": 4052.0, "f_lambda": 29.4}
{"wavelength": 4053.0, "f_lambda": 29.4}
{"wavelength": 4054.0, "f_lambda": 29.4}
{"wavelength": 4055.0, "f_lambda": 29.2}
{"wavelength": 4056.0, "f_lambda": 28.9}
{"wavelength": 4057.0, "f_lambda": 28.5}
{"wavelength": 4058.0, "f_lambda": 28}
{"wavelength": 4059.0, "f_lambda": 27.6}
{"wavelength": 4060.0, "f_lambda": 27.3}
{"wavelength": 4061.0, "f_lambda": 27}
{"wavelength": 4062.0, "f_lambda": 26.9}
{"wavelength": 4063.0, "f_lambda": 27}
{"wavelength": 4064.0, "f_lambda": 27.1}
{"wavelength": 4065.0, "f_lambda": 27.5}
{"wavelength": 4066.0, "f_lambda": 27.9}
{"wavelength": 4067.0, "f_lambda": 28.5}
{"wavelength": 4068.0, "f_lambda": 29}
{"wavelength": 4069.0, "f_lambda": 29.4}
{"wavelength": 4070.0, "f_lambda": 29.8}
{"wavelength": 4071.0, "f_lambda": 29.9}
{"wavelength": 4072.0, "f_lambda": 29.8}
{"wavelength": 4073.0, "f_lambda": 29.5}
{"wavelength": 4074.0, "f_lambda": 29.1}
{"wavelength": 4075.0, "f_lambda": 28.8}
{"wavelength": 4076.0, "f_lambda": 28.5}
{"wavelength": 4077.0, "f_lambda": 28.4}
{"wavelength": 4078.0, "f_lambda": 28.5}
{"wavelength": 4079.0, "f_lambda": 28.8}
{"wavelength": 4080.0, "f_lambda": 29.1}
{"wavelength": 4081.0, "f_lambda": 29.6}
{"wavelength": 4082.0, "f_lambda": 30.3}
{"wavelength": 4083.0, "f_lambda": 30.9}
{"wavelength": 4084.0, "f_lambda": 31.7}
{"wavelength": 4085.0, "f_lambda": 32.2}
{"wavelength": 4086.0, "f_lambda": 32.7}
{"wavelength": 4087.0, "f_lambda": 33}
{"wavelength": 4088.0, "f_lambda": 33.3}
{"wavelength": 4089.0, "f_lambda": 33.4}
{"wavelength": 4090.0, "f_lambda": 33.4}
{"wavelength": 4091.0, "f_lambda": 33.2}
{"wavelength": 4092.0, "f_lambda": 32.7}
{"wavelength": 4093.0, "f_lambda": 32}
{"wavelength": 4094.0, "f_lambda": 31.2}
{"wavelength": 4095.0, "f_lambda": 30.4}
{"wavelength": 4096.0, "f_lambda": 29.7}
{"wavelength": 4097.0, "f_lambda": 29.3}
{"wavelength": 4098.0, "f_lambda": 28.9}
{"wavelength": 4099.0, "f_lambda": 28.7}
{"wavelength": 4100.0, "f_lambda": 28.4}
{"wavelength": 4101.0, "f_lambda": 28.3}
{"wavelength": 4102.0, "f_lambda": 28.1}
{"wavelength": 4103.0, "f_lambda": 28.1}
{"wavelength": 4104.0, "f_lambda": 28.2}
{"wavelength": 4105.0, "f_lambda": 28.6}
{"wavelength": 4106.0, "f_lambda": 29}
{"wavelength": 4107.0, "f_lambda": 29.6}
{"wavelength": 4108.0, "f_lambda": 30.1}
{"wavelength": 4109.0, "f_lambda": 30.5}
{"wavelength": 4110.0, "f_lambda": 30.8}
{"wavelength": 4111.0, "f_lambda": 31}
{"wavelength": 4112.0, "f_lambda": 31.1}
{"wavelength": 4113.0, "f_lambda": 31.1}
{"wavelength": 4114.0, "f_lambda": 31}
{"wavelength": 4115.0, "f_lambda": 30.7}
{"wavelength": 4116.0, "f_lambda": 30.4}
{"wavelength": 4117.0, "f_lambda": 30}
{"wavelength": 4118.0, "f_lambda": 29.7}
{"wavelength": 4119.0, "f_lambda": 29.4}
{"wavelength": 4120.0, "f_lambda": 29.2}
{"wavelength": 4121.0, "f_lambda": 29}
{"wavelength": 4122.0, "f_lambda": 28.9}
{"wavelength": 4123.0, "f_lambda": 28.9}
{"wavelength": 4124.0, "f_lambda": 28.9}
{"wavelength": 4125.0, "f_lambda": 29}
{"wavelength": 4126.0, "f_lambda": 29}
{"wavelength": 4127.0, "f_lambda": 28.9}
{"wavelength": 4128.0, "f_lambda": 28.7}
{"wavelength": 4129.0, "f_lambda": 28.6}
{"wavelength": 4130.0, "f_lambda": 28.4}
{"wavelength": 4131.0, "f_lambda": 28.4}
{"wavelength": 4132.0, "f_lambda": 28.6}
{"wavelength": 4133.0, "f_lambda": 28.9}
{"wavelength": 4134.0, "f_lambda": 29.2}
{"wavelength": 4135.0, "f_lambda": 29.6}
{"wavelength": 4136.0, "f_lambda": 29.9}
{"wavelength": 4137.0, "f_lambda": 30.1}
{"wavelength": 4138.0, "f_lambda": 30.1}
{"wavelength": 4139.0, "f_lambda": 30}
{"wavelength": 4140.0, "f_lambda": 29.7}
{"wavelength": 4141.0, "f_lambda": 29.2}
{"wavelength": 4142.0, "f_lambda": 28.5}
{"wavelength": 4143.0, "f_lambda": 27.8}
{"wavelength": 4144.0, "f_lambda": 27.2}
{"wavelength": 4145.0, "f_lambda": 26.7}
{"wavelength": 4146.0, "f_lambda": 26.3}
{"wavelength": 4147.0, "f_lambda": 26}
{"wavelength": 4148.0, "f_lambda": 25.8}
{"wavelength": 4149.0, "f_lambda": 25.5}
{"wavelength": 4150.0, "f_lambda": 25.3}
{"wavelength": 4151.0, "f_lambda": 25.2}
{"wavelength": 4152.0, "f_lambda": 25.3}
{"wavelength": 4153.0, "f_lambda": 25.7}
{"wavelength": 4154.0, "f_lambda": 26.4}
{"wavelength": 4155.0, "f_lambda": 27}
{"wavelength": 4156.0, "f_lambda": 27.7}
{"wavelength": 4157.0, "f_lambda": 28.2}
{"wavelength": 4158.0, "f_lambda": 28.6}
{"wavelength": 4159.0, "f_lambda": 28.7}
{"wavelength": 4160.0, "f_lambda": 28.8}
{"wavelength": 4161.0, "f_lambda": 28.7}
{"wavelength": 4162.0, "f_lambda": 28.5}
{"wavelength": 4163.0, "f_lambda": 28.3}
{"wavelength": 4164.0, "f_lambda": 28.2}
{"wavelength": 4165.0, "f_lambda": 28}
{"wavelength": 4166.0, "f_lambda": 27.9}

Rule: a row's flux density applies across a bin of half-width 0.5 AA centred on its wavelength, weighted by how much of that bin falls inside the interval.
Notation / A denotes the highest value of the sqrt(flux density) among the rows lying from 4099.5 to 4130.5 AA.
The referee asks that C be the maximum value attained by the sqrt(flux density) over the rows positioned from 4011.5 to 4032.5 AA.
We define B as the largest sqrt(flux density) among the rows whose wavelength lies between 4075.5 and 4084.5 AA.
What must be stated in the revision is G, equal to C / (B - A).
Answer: 105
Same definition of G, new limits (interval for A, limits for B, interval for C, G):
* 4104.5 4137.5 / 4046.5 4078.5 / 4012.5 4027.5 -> -52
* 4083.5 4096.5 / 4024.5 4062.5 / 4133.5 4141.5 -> -21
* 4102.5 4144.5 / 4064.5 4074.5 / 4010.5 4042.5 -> -52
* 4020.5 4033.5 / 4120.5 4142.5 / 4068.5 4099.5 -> -159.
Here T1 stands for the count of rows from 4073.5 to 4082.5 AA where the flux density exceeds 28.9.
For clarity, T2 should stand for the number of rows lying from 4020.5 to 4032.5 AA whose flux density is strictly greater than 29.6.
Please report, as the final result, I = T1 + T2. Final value 12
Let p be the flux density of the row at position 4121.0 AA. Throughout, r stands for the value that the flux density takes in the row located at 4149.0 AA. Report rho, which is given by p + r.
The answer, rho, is 54.5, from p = 29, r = 25.5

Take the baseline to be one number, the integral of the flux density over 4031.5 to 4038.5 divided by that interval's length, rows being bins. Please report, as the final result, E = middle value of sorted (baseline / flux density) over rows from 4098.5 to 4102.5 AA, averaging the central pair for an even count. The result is 1.01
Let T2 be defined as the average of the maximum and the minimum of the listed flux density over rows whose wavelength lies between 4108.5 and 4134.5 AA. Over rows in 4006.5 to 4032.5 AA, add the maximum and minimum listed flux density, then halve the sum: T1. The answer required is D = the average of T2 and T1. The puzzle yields 29.8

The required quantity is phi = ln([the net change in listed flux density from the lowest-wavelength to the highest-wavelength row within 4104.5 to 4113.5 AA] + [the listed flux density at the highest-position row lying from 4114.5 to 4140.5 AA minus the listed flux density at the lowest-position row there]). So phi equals 0.4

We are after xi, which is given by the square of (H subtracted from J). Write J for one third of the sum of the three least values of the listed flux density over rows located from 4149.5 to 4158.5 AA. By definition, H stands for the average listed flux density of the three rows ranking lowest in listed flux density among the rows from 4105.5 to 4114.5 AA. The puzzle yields 18.5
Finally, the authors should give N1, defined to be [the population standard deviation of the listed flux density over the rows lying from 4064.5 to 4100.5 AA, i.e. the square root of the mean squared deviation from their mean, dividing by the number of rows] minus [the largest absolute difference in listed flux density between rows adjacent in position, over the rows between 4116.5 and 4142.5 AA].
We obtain 1.07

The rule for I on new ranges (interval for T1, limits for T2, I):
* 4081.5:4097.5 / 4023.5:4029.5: 21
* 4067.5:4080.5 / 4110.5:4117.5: 15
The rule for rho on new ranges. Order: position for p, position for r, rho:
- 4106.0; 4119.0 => 58.4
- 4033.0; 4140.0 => 57.7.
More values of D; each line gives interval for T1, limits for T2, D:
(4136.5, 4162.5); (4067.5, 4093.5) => 29.3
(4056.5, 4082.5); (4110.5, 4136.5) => 29.2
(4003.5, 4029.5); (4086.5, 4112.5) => 30.3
